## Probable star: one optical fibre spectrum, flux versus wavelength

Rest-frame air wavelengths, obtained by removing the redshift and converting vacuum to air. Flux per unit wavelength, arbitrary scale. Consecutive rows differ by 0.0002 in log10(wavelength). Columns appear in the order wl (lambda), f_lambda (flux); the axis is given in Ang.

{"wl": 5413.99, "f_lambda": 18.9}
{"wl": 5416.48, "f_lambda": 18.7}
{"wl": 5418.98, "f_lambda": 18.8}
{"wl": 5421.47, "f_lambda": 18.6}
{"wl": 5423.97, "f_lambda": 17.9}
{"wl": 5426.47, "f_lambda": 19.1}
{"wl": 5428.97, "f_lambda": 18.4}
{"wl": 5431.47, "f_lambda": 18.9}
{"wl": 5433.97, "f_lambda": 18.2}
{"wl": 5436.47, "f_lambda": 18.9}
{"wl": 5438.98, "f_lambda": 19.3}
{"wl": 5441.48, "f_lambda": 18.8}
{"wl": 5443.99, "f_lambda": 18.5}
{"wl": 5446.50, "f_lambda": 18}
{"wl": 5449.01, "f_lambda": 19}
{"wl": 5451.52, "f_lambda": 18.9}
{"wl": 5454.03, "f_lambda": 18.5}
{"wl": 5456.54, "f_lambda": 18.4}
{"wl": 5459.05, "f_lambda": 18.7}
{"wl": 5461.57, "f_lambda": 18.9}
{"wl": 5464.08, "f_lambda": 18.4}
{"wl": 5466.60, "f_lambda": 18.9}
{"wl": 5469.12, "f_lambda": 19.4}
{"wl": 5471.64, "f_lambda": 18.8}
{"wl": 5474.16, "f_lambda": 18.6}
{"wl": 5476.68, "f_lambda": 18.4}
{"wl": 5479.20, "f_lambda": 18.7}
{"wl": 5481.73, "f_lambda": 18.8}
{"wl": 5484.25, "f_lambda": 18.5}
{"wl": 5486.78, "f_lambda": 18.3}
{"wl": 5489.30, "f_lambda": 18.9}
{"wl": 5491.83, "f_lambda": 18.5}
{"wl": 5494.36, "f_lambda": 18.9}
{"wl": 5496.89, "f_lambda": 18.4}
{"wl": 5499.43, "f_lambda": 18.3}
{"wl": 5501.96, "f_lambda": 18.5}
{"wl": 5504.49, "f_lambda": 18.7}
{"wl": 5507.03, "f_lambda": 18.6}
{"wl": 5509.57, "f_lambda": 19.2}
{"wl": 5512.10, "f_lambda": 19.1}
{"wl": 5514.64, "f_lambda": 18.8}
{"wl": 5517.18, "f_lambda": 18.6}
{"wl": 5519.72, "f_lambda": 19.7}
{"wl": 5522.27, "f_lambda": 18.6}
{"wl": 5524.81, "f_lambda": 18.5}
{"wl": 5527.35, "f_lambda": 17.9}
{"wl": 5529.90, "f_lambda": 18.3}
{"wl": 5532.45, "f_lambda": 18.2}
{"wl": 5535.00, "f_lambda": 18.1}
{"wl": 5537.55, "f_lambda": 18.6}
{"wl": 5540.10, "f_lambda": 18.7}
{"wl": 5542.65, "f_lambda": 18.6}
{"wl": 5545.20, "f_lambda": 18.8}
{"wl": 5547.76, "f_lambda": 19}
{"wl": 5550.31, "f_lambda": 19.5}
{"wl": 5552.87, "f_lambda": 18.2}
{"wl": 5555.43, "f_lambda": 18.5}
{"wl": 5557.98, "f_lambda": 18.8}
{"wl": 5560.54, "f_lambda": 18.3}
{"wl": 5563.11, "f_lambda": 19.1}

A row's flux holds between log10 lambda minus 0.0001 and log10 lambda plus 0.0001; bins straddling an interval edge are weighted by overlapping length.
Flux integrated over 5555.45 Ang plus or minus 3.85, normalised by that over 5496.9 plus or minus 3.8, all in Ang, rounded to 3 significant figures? 1.01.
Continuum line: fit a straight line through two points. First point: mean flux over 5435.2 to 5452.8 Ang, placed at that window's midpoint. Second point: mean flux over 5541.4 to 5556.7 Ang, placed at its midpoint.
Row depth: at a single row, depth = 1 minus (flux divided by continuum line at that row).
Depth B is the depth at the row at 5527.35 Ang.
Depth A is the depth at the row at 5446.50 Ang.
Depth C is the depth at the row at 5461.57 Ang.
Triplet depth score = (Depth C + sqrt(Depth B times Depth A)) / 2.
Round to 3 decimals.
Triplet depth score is 0.018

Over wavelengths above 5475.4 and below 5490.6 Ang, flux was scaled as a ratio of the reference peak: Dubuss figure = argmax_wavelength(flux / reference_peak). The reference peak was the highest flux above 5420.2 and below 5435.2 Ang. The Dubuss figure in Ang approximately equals 5489.30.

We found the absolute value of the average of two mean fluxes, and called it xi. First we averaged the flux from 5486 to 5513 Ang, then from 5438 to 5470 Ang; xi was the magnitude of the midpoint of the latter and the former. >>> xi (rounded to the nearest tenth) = 18.7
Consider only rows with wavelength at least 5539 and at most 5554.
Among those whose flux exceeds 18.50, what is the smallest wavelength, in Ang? 5540.10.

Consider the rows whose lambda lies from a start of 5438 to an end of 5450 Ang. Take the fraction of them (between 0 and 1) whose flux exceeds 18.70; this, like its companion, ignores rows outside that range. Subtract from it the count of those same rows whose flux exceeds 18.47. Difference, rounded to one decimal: -3.4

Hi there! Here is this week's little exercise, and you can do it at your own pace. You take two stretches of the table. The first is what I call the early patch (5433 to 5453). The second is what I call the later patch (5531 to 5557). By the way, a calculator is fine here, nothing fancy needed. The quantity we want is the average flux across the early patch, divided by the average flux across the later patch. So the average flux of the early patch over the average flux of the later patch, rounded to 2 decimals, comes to 1.00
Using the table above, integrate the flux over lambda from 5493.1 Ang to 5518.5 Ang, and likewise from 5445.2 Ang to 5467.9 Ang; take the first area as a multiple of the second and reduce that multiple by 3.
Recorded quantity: -1.9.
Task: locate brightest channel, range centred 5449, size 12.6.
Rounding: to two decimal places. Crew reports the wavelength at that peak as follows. 5449.01 Ang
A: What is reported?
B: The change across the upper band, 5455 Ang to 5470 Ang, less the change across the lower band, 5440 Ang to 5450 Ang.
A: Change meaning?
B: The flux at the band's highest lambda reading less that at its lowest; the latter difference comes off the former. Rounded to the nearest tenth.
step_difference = 0.8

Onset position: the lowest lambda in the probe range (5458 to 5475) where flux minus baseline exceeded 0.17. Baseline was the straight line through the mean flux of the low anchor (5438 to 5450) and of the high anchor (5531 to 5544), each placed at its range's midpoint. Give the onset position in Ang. 5461.57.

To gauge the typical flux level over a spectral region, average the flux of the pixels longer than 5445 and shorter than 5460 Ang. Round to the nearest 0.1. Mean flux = 18.6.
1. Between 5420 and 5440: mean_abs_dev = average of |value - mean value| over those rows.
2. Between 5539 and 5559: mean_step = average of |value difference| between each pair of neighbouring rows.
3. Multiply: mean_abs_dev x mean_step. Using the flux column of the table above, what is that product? 0.16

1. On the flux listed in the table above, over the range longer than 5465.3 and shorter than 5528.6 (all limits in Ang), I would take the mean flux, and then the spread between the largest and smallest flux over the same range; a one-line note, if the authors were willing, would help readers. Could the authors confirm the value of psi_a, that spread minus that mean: -16.9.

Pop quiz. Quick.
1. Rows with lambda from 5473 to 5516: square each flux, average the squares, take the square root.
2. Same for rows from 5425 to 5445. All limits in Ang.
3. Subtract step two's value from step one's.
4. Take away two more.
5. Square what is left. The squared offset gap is 4.4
